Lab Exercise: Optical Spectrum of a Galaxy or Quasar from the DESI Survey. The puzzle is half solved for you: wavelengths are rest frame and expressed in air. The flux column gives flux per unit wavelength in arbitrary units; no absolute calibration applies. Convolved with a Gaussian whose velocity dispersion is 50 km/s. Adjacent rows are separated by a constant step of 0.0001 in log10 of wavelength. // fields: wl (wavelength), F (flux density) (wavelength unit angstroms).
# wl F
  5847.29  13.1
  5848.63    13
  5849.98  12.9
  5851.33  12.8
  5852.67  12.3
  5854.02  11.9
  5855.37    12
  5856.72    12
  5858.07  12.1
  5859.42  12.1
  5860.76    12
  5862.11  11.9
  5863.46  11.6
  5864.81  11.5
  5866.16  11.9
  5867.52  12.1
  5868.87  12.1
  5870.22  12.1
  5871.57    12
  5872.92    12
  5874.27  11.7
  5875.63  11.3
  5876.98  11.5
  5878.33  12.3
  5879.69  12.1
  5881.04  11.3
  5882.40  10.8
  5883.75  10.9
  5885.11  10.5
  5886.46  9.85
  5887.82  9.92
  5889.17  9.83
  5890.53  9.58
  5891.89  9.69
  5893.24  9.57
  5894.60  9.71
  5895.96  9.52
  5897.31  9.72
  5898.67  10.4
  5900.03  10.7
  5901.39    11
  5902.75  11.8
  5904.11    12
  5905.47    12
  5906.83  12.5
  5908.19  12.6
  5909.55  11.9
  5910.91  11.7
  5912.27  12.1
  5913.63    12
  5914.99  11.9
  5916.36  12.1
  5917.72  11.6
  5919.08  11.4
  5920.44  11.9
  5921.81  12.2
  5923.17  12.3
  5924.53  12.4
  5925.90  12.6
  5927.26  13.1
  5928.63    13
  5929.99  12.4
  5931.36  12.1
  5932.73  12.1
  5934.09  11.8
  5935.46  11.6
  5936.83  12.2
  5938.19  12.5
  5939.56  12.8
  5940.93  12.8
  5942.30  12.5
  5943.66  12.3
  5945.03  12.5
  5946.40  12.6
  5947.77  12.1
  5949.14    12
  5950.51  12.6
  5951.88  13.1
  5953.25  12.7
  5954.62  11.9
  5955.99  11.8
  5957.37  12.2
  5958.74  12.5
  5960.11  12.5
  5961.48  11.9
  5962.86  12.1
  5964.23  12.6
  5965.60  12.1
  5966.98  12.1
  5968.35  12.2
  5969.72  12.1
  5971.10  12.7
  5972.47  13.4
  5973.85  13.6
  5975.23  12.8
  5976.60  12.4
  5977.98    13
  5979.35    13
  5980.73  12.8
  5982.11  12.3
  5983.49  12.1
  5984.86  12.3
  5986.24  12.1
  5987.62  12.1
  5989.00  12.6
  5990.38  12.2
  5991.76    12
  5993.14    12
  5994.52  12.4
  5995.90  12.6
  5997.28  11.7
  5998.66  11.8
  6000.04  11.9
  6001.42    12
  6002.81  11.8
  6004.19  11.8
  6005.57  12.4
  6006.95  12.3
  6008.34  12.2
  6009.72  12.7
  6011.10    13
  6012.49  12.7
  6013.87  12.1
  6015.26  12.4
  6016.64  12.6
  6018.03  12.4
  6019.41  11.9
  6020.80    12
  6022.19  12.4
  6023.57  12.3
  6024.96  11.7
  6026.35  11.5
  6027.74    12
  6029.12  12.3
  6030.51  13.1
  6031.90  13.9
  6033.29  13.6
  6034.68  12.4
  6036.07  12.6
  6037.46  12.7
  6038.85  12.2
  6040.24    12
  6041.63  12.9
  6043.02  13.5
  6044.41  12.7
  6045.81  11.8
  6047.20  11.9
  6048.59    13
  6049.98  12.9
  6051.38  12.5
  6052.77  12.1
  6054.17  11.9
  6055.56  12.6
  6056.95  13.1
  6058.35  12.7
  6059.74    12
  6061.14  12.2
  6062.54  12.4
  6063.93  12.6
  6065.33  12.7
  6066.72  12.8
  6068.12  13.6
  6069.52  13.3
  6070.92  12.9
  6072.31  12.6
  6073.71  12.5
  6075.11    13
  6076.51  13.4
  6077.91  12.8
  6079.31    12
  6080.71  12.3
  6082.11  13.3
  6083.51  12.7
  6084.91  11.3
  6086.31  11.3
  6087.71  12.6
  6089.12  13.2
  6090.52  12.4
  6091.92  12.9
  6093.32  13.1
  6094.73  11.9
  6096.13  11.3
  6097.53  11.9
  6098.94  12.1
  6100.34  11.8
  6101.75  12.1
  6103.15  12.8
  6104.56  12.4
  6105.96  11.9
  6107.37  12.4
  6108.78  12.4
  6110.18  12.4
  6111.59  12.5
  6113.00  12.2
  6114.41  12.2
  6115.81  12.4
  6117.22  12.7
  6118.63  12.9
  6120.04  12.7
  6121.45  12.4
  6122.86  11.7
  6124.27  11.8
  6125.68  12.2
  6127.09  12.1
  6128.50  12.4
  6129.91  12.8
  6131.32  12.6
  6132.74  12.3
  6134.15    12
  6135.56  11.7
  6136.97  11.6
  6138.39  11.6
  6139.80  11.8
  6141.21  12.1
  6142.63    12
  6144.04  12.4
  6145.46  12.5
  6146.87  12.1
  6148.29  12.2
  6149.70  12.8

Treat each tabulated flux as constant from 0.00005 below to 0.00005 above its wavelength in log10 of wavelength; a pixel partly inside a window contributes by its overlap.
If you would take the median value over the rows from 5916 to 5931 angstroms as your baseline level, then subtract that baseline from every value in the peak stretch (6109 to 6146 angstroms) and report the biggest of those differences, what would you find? 0.60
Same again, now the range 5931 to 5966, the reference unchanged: 0.80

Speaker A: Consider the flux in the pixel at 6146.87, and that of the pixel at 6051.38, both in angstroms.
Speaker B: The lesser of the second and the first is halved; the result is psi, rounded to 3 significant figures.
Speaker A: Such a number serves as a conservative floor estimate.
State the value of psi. 6.05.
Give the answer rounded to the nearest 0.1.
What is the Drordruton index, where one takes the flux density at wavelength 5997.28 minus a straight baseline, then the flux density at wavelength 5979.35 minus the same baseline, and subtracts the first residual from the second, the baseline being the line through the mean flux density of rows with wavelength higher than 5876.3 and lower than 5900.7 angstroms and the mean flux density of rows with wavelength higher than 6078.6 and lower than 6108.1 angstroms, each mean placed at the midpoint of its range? 1.5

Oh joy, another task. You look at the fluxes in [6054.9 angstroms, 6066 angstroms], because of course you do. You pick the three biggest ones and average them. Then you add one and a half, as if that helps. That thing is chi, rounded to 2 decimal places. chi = 14.33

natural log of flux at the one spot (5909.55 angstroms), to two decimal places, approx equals 2.48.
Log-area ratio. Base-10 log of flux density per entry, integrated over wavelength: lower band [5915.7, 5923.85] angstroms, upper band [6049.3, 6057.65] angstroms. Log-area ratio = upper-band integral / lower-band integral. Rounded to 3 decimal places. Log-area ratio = 1.043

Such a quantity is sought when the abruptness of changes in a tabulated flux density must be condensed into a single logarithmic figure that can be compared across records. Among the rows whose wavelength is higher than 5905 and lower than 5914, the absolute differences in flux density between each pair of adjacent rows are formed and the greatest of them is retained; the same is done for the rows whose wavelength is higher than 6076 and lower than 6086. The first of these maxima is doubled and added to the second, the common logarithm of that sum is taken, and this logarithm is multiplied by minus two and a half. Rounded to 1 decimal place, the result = -1.1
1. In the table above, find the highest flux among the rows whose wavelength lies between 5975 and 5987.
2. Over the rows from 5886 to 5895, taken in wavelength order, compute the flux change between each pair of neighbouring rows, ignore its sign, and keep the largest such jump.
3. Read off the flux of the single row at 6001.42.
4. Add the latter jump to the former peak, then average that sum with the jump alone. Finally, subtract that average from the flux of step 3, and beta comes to 5.25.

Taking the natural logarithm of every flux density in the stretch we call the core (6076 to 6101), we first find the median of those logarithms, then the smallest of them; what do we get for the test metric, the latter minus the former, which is -0.089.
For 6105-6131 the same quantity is -0.058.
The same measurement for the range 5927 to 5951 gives -0.071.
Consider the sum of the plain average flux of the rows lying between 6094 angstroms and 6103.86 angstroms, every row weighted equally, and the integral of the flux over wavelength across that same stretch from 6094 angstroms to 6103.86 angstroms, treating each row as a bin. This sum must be 130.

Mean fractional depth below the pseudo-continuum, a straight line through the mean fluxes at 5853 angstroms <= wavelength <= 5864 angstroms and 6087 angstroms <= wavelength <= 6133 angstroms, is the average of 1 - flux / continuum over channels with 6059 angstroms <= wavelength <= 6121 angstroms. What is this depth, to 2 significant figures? -0.013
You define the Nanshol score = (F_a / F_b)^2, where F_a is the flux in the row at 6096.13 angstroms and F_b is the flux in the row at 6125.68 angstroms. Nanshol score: 0.86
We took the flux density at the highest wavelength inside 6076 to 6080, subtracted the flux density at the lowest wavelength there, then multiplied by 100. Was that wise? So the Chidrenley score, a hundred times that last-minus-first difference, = -140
